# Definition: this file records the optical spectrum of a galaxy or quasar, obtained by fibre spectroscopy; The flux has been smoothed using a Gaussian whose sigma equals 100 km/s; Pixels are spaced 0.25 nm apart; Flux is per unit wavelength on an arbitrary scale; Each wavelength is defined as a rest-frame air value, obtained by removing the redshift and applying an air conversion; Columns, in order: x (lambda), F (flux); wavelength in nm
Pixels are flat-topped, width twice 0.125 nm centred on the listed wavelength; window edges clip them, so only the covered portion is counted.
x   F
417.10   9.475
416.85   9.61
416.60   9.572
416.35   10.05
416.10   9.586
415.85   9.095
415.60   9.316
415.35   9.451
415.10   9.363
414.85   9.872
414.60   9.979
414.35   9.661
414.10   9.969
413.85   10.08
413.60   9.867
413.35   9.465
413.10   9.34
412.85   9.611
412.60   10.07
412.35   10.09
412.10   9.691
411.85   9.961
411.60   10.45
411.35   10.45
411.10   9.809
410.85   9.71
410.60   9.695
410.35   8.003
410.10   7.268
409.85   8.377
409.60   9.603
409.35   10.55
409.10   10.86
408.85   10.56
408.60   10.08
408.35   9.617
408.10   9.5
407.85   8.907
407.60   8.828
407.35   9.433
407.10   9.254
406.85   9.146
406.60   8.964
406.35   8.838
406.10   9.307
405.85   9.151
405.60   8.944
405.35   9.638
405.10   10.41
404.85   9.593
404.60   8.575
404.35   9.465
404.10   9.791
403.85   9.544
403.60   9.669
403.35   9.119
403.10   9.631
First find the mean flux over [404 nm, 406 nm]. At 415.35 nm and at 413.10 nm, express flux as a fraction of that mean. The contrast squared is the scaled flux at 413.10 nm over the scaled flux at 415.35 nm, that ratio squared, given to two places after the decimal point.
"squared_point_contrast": 0.98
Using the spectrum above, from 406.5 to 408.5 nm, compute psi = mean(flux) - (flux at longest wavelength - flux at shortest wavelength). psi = 8.6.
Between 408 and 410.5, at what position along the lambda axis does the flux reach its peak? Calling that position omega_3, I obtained 409.10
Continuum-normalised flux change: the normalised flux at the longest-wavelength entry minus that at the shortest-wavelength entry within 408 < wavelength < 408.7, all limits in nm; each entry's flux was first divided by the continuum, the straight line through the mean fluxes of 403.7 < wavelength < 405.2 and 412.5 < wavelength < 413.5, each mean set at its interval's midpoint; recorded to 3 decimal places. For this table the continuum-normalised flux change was 0.060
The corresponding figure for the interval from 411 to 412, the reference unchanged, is 0.015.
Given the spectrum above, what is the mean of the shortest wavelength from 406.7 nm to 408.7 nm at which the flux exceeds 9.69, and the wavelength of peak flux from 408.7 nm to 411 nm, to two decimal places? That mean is 408.85 nm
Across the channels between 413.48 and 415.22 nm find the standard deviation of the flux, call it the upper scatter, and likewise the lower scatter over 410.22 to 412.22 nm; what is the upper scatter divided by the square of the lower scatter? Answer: 0.4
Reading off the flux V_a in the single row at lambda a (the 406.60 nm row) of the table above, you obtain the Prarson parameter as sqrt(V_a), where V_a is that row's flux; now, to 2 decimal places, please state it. 2.99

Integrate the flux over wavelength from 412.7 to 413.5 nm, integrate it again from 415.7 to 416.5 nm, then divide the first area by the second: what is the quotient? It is 0.99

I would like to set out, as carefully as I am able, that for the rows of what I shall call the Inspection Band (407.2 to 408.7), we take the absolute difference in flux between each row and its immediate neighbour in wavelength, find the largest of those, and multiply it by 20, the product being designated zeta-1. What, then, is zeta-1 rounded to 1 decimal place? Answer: 12.1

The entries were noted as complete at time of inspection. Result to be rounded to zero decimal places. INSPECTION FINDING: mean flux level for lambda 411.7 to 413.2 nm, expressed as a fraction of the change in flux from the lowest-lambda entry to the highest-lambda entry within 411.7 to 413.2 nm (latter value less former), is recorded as -16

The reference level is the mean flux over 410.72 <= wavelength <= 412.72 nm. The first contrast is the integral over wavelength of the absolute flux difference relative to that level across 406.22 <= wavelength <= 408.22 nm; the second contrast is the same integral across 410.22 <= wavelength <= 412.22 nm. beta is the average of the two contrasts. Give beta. 1.44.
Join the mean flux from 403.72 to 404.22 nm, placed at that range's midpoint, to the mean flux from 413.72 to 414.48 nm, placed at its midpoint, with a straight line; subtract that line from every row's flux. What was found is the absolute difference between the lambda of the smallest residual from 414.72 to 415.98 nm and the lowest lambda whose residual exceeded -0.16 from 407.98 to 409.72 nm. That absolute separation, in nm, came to 7.50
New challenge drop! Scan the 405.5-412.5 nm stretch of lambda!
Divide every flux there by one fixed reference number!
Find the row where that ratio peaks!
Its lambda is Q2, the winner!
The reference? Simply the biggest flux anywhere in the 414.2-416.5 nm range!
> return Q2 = 409.10 nm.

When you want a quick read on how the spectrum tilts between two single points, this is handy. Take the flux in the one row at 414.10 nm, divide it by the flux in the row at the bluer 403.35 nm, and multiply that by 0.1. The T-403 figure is 0.109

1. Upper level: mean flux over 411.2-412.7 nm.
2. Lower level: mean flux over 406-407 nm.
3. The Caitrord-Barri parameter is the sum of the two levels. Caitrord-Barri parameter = 19.2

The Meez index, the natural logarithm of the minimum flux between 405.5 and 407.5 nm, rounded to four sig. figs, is 2.179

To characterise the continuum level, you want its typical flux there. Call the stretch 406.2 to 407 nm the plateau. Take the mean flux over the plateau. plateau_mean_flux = 9.0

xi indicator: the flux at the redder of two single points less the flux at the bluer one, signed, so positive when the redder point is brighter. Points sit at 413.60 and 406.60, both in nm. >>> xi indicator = 0.90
